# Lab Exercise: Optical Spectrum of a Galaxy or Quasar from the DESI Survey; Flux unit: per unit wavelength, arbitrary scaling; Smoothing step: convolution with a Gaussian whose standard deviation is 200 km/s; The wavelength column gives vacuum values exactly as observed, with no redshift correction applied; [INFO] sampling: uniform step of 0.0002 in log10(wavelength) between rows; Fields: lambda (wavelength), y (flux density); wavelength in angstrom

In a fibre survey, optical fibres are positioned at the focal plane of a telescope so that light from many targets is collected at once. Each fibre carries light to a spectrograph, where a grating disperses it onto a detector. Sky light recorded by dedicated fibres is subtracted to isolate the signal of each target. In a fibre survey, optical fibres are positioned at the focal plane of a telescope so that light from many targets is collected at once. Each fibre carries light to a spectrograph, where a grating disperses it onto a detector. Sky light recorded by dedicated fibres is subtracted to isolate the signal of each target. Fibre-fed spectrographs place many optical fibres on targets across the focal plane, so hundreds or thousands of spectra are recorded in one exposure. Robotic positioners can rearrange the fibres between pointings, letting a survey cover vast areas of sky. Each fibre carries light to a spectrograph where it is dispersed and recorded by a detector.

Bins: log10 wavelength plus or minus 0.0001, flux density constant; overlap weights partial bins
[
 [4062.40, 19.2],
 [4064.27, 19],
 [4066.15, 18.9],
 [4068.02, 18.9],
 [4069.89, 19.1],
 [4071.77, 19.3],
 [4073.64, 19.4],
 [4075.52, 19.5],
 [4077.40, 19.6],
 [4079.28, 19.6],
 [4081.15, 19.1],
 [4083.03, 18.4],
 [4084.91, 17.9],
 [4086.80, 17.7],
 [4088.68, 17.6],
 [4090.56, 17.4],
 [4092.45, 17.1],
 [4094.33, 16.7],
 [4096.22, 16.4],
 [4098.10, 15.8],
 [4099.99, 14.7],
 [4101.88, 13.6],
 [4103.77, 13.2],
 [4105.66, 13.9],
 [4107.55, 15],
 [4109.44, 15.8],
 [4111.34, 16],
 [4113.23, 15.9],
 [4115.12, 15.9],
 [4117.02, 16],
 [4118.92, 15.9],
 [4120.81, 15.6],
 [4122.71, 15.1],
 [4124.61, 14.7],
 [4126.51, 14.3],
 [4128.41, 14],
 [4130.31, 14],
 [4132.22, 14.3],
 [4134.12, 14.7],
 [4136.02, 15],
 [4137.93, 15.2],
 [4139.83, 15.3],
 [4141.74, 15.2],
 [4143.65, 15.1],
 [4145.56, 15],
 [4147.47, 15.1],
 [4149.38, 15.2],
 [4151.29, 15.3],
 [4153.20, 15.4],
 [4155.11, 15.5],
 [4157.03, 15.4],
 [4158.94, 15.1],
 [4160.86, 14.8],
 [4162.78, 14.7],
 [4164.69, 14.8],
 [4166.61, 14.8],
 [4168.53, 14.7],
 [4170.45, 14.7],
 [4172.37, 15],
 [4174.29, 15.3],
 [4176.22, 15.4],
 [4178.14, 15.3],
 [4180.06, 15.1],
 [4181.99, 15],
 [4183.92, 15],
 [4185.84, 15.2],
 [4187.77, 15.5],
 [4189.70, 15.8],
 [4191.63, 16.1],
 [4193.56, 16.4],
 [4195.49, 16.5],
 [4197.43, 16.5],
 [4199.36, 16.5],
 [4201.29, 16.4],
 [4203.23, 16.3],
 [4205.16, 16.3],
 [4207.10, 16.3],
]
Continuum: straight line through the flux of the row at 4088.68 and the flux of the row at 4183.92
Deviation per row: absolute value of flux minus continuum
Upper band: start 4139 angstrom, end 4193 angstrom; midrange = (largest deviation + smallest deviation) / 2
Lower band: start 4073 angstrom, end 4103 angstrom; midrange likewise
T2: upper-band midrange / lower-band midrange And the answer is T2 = 0.36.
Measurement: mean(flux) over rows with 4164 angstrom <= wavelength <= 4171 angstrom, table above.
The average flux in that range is 14.75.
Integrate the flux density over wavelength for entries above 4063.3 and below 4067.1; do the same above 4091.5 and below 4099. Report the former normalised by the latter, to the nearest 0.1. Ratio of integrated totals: 0.6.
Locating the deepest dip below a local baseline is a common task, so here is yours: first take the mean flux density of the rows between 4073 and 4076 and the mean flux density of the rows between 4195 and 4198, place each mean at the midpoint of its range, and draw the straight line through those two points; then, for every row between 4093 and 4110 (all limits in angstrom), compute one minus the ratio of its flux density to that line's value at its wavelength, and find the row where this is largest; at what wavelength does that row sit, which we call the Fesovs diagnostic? 4103.77 angstrom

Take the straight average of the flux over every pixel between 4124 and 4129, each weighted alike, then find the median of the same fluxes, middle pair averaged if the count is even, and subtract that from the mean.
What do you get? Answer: 0.03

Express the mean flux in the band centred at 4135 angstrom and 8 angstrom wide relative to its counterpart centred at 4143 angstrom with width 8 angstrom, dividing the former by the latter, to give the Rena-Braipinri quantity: 0.98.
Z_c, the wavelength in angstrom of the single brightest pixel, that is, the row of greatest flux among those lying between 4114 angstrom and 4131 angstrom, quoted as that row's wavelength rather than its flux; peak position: 4117.02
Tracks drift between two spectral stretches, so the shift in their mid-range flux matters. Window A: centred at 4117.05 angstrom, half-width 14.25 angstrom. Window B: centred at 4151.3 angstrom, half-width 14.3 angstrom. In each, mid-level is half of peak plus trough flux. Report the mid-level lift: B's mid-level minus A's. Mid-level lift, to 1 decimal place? 0.5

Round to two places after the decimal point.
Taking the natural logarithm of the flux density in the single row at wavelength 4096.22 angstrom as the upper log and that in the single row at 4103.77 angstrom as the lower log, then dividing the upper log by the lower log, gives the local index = 1.08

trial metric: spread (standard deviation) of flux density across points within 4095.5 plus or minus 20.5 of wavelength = 1.9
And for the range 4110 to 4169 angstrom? 0.5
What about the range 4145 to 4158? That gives 0.2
